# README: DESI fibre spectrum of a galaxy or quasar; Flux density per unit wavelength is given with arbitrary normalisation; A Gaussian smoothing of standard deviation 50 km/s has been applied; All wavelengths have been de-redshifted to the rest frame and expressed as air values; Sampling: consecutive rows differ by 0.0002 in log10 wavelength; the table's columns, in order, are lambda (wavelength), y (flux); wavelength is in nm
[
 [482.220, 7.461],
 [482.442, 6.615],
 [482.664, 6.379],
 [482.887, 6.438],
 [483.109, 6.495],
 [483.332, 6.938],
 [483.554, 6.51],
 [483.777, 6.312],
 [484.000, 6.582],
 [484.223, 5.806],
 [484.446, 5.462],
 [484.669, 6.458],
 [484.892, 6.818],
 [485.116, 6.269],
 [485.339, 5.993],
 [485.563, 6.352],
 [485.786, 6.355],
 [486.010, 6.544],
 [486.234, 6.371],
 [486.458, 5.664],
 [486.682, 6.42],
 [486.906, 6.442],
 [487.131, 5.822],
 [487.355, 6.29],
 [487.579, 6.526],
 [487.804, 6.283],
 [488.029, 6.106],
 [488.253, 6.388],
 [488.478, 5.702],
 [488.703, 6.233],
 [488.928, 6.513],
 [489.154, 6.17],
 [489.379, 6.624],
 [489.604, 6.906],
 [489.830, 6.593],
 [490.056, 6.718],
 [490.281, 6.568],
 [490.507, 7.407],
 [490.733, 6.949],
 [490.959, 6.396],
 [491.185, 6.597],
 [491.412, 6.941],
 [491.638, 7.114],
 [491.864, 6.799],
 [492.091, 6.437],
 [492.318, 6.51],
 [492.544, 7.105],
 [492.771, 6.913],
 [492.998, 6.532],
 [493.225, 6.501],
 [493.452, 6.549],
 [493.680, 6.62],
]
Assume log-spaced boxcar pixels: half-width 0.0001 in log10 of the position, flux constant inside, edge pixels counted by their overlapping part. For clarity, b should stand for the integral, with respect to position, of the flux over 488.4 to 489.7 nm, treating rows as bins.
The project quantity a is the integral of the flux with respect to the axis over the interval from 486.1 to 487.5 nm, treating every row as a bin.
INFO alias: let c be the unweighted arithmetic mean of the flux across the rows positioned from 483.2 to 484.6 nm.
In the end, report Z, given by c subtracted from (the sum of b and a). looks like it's 10.7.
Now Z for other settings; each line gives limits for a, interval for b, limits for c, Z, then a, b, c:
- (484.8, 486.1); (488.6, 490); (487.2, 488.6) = 11.2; 8.29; 9.1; 6.22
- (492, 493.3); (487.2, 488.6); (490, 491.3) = 10.6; 8.68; 8.7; 6.77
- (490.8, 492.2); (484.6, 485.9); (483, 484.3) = 11.3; 9.41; 8.3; 6.44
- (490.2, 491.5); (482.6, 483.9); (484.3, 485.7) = 11.1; 8.85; 8.5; 6.23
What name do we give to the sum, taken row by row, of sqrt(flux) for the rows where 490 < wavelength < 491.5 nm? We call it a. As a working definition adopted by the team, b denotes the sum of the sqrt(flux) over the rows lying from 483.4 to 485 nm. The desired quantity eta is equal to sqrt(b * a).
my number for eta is 17.9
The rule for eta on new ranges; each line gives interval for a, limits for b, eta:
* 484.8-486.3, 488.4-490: 17.7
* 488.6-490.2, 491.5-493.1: 18.1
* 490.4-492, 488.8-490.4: 18.2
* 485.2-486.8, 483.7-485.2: 17.5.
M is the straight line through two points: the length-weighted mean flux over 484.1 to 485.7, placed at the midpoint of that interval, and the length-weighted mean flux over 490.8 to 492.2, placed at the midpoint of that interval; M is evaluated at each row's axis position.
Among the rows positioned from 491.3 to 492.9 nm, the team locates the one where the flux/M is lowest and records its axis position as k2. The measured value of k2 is 492.091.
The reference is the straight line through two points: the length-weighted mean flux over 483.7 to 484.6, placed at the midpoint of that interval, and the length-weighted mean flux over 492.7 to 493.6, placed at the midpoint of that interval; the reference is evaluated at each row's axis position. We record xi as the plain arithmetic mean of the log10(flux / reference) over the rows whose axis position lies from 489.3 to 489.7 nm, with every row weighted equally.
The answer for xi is 0.025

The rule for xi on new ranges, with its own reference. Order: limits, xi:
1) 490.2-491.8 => 0.024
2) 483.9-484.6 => -0.009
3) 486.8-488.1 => -0.001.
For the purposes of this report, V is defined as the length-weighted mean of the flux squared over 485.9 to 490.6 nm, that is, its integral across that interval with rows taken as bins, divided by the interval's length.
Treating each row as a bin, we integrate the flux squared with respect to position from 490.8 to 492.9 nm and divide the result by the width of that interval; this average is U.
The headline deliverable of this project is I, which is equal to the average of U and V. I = 43.4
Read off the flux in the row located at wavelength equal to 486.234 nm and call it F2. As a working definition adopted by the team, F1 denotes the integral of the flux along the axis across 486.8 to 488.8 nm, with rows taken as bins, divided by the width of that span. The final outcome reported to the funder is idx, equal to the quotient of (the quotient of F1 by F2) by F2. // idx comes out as 0.153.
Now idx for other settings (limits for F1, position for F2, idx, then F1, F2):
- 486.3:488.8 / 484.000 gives 0.143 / 6.17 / 6.582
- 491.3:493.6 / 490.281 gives 0.156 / 6.74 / 6.568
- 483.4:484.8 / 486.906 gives 0.150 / 6.22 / 6.442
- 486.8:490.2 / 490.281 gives 0.147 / 6.36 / 6.568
